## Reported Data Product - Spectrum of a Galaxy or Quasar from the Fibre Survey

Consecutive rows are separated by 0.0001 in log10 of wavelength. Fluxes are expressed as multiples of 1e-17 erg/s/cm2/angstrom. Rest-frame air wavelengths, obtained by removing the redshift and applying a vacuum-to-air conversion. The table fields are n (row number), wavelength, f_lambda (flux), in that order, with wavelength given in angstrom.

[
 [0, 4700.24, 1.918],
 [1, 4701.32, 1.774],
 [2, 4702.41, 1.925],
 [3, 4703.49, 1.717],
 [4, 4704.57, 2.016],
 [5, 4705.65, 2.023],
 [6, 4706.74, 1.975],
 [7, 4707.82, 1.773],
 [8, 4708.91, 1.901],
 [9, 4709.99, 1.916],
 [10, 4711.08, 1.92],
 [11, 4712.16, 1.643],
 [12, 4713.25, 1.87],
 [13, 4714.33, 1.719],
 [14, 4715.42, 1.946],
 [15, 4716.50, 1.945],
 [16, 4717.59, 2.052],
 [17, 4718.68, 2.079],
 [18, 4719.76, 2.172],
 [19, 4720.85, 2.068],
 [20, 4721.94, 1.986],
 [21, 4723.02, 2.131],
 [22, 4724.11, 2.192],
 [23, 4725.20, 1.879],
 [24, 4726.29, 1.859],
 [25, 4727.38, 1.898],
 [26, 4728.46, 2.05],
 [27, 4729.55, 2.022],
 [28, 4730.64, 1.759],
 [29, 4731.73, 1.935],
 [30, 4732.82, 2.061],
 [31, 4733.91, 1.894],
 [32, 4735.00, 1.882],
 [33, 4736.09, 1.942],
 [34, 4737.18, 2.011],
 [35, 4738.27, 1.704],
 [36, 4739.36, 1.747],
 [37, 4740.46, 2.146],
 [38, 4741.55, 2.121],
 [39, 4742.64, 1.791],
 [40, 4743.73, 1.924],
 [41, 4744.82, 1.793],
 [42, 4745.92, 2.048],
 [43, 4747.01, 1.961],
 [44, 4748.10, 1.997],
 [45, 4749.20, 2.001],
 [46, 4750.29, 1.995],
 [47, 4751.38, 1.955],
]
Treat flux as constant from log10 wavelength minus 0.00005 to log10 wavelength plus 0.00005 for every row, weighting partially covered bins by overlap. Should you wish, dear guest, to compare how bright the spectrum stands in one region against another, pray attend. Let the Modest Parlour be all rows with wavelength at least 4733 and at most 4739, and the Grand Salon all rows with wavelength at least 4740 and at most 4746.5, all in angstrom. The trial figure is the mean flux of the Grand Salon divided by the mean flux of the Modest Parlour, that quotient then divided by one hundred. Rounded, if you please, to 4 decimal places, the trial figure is 0.0104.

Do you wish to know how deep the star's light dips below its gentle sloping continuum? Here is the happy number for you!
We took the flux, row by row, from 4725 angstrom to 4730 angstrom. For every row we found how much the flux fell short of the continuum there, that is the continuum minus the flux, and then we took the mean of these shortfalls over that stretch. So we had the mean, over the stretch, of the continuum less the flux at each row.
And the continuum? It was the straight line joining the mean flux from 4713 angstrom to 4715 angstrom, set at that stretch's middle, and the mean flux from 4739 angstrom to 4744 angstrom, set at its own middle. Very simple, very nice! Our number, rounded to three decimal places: -0.073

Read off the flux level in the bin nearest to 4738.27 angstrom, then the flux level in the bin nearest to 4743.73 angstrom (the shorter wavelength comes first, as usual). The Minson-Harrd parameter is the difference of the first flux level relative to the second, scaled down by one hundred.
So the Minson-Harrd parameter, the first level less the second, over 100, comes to -0.0022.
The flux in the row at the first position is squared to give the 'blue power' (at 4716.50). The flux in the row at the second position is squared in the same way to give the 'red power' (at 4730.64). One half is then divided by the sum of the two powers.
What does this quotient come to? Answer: 0.073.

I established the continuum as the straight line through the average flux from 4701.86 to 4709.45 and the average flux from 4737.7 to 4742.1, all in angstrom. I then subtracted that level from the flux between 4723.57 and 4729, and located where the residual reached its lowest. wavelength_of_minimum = 4726.29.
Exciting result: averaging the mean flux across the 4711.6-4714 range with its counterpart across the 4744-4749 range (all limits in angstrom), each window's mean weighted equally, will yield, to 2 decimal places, 1.85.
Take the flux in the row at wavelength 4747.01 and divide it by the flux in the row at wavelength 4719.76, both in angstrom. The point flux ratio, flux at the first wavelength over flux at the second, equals 0.90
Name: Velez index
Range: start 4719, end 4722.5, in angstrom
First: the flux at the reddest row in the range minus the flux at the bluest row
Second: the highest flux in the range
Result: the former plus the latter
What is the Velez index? 1.99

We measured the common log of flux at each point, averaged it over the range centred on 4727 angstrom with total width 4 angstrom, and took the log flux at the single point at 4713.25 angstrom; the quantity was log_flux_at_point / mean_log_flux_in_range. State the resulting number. 0.96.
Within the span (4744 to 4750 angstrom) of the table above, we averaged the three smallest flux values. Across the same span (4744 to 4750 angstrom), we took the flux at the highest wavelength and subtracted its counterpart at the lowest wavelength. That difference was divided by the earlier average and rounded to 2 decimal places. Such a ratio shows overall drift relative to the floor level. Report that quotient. 0.11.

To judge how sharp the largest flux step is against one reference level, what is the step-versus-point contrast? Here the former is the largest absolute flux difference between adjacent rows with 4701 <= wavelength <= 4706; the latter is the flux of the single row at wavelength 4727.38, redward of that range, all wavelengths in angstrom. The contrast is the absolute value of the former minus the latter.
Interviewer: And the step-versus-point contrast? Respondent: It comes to 1.60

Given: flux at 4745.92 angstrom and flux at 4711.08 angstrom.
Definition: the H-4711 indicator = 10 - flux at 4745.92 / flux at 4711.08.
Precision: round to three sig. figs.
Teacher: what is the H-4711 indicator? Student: 8.93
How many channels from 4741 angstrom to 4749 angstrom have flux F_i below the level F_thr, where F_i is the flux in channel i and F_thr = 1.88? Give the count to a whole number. 2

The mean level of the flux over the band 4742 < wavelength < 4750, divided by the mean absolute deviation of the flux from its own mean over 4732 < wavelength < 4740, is 19.8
